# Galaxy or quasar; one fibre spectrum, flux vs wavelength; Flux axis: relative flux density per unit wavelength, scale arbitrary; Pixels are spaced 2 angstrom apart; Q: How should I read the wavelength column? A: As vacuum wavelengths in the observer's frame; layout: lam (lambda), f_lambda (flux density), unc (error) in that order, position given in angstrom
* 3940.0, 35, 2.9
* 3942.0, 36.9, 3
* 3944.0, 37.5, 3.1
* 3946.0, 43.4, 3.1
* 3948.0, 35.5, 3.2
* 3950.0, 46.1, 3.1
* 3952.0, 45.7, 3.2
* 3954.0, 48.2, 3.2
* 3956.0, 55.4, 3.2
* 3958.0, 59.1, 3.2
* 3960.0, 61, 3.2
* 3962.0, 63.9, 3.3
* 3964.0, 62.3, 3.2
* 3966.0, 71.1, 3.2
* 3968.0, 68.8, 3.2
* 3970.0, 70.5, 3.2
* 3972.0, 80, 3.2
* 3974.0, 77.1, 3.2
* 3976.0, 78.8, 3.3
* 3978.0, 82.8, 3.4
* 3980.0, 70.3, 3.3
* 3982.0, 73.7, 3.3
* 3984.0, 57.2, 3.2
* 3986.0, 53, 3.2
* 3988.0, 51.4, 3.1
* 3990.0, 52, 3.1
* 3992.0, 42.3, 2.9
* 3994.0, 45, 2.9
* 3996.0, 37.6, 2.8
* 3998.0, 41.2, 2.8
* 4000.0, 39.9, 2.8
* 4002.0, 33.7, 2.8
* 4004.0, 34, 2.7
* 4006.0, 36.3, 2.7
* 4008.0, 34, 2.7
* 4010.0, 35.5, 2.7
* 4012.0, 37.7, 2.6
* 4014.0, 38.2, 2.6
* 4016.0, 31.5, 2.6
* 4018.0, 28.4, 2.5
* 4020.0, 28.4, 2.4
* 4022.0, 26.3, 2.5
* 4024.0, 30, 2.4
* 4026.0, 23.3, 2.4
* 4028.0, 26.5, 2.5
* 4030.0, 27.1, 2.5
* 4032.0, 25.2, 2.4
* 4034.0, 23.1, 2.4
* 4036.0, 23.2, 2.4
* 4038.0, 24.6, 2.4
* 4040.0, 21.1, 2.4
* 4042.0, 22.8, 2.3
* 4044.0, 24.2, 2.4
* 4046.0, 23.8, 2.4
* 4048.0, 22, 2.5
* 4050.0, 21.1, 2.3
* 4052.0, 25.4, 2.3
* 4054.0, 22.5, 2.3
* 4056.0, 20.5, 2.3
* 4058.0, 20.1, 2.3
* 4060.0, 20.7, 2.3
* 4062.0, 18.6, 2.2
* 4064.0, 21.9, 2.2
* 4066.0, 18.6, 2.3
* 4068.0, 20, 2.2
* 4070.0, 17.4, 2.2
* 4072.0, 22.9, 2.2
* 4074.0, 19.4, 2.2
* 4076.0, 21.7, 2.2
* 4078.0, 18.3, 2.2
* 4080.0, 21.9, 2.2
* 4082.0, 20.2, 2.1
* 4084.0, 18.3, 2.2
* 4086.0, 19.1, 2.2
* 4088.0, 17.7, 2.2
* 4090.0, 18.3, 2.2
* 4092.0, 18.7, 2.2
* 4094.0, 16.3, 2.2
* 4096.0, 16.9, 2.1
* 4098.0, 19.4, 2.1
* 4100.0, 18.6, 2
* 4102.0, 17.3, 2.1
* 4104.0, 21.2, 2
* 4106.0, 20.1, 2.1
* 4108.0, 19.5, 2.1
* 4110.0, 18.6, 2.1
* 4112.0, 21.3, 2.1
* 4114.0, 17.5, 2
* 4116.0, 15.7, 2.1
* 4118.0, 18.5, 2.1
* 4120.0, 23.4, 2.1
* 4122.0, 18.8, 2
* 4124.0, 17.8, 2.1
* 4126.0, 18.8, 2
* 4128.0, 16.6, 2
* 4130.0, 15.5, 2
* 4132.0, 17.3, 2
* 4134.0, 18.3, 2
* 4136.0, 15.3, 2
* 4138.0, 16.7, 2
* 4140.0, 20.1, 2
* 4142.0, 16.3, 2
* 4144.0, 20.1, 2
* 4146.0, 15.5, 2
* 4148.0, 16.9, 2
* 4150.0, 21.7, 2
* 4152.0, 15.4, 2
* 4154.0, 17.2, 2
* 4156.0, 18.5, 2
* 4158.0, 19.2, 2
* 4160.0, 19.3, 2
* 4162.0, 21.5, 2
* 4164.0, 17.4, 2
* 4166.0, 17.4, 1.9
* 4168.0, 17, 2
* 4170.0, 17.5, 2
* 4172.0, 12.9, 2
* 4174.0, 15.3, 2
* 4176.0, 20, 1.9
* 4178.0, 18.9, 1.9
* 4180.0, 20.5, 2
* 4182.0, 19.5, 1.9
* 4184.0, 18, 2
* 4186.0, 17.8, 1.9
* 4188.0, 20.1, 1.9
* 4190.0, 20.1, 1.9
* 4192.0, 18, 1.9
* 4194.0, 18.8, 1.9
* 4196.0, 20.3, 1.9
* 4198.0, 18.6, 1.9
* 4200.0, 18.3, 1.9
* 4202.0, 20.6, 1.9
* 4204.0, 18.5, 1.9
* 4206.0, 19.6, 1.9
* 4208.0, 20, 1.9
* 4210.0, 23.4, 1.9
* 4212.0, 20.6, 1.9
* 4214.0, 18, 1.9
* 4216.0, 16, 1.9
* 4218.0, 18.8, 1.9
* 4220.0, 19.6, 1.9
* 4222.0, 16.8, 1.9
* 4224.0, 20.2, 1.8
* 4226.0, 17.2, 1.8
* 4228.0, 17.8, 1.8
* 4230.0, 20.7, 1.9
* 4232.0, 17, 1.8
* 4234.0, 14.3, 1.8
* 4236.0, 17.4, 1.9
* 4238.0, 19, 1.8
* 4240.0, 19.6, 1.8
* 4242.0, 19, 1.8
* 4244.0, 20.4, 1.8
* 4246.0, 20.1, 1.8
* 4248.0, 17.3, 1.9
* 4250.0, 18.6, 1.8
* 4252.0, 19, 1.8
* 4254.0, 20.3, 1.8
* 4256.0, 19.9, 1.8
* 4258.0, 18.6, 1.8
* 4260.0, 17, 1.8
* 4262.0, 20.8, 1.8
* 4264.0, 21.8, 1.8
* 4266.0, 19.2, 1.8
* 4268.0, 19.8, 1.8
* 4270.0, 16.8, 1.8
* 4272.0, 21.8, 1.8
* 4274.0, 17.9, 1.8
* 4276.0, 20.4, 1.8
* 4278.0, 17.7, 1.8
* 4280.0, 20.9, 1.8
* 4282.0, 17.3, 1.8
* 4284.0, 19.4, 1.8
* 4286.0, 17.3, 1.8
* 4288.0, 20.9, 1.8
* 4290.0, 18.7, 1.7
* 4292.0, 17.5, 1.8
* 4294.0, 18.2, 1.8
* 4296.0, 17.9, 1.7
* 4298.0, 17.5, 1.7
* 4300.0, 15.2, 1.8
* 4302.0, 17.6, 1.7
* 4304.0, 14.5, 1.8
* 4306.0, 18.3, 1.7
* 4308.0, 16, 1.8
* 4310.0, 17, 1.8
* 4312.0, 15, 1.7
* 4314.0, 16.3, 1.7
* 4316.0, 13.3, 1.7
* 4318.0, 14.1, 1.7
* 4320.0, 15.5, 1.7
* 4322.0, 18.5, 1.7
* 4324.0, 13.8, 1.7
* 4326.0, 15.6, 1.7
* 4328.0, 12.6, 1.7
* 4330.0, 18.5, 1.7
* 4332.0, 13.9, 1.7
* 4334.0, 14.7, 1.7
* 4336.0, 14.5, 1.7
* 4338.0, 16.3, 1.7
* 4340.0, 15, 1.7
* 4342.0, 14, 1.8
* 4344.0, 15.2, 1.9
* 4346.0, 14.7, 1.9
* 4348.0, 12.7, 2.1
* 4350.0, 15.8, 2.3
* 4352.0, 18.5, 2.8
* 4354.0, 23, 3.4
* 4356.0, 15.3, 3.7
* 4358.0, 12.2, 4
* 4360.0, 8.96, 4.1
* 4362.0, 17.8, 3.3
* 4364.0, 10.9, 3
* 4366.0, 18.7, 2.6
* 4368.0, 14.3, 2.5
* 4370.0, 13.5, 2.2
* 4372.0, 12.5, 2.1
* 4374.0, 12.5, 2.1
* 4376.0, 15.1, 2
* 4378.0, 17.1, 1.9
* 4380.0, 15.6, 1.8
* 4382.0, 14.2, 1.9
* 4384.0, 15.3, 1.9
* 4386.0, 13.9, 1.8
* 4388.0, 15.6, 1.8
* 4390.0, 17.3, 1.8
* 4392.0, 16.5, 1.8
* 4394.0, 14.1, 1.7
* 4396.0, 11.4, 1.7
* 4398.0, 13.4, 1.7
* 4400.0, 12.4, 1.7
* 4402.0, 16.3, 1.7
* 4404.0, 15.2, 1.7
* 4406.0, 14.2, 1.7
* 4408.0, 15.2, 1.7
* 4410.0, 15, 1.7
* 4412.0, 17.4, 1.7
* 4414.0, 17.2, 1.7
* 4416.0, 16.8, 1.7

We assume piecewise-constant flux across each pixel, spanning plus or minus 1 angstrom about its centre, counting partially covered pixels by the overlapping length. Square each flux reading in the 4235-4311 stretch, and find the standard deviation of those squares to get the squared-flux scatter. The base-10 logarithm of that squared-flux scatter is 1.80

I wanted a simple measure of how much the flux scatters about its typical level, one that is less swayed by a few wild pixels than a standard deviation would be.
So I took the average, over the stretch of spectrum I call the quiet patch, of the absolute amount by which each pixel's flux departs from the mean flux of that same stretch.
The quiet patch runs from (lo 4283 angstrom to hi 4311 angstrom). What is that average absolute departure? 1.1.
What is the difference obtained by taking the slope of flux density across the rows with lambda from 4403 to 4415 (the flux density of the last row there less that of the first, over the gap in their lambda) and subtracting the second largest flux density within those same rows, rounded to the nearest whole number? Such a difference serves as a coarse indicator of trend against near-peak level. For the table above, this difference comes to -17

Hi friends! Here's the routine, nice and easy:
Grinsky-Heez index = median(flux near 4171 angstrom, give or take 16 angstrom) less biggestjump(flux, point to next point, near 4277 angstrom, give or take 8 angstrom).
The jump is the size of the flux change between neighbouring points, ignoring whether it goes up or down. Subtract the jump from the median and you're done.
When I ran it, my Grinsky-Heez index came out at 13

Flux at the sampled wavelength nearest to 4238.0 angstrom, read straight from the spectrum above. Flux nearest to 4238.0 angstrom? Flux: 19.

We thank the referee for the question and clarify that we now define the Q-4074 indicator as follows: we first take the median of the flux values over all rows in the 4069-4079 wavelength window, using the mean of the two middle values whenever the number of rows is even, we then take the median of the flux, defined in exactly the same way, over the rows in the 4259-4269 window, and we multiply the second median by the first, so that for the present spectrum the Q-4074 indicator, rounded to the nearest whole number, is 384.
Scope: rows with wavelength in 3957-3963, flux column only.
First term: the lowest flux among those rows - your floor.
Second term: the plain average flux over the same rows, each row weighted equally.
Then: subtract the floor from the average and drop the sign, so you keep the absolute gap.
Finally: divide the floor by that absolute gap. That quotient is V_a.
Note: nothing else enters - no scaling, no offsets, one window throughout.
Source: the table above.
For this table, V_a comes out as 26.5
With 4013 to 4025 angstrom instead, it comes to 6.3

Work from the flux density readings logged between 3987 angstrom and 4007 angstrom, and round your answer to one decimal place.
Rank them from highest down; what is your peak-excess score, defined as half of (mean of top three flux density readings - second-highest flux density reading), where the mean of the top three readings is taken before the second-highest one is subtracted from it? -1.0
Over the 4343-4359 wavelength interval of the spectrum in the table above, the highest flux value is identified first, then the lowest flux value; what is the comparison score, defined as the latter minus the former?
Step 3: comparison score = -11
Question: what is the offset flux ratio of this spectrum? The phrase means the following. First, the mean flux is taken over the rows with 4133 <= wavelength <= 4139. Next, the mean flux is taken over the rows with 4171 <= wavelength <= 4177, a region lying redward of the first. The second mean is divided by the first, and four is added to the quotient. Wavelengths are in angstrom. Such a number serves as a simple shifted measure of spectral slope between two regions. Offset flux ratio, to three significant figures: 4.96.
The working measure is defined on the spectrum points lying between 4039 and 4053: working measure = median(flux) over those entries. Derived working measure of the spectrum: 22.8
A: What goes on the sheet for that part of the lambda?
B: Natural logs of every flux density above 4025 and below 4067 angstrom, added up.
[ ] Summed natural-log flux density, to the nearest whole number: 65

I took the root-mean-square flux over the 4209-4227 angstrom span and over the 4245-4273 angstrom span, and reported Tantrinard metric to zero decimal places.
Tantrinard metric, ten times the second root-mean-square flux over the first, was 10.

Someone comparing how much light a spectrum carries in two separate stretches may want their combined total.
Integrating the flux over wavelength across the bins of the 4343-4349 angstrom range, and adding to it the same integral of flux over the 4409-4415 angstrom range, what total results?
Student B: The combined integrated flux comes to 184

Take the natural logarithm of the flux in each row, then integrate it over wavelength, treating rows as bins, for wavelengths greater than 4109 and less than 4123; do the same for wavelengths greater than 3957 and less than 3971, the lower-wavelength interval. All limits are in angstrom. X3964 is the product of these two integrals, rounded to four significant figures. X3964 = 2409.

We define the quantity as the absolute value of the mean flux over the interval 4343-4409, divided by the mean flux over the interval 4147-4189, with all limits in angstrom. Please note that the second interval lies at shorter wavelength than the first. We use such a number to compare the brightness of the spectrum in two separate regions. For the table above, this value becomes 0.82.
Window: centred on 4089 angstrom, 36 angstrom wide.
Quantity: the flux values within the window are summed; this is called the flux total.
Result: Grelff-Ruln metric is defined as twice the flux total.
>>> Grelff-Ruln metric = 693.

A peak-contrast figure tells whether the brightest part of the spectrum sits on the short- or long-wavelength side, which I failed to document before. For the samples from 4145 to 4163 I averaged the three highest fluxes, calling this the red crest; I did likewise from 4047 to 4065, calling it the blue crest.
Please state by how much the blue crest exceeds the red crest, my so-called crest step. 2.5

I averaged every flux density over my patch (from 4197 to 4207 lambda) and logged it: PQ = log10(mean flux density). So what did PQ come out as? 1.28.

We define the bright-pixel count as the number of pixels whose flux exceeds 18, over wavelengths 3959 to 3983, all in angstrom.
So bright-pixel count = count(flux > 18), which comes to 12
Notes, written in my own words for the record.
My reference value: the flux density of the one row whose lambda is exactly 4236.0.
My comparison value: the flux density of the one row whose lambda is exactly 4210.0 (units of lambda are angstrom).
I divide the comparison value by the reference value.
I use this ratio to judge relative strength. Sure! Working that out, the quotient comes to 1.3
